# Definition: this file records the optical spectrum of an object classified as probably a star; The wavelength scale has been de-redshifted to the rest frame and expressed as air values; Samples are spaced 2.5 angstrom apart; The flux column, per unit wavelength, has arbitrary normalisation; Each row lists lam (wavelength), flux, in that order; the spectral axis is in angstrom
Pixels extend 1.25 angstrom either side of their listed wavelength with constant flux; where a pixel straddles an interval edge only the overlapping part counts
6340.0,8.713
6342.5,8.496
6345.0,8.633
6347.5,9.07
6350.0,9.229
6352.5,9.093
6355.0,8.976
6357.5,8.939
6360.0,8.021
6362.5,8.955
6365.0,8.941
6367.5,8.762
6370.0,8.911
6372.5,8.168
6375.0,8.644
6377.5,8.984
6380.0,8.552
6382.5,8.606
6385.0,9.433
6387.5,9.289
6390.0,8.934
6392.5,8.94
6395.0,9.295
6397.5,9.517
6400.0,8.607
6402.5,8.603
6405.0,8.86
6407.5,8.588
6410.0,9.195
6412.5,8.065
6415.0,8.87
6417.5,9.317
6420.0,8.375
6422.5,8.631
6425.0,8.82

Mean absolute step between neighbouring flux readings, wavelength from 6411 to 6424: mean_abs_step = 0.61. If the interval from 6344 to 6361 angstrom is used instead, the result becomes 0.30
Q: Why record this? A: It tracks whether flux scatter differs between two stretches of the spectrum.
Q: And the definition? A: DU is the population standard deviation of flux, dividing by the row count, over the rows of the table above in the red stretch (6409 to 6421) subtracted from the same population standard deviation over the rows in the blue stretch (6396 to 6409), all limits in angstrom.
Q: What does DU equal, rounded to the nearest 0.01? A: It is -0.12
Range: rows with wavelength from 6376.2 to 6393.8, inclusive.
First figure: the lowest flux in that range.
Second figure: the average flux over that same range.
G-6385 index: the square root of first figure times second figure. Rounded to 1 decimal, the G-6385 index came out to 8.8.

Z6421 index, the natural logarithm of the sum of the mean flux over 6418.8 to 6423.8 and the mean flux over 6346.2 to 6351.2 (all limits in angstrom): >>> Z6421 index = 2.871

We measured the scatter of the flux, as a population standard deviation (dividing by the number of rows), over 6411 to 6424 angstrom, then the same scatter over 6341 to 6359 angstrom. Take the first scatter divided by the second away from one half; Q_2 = -1.3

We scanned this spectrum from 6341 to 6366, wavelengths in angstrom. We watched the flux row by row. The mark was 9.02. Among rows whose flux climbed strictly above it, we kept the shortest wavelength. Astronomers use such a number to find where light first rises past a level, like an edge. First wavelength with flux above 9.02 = 6347.5 angstrom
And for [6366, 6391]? 6385.0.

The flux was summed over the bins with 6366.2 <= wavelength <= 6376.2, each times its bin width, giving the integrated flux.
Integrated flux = 86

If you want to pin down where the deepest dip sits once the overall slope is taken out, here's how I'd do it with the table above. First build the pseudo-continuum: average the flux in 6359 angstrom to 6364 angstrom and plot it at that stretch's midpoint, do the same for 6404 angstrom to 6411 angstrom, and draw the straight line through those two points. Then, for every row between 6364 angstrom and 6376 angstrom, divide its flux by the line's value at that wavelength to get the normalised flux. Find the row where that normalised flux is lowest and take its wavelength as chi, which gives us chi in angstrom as 6372.5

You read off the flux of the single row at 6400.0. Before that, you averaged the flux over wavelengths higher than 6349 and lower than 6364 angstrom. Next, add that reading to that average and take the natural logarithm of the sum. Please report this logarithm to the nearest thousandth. 2.861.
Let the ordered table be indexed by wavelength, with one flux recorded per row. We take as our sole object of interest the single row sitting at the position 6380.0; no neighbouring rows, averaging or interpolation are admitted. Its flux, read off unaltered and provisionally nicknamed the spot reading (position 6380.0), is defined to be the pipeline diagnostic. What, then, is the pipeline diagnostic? 8.552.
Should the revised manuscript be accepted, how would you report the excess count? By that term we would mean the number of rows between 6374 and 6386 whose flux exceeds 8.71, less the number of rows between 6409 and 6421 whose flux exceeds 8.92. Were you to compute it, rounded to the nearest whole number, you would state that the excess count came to 0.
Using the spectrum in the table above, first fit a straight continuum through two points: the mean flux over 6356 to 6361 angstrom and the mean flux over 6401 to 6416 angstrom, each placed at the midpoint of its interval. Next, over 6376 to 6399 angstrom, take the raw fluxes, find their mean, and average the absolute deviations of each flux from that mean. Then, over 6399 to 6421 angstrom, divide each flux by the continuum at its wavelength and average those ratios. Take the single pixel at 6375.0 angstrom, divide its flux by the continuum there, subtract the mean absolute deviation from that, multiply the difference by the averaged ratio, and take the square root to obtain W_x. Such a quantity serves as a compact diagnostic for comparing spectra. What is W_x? 0.85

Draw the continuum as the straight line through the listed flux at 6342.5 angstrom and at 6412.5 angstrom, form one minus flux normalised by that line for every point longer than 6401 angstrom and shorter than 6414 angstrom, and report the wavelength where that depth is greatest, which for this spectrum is 6412.5 angstrom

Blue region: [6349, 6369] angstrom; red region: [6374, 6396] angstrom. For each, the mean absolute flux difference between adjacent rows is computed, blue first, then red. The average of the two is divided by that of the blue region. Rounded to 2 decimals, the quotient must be 0.97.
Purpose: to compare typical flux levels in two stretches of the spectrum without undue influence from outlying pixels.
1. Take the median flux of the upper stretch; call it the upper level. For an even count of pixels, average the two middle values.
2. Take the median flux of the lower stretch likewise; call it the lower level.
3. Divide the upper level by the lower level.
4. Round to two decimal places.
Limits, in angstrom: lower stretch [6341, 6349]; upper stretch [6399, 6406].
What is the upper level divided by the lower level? 1.00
